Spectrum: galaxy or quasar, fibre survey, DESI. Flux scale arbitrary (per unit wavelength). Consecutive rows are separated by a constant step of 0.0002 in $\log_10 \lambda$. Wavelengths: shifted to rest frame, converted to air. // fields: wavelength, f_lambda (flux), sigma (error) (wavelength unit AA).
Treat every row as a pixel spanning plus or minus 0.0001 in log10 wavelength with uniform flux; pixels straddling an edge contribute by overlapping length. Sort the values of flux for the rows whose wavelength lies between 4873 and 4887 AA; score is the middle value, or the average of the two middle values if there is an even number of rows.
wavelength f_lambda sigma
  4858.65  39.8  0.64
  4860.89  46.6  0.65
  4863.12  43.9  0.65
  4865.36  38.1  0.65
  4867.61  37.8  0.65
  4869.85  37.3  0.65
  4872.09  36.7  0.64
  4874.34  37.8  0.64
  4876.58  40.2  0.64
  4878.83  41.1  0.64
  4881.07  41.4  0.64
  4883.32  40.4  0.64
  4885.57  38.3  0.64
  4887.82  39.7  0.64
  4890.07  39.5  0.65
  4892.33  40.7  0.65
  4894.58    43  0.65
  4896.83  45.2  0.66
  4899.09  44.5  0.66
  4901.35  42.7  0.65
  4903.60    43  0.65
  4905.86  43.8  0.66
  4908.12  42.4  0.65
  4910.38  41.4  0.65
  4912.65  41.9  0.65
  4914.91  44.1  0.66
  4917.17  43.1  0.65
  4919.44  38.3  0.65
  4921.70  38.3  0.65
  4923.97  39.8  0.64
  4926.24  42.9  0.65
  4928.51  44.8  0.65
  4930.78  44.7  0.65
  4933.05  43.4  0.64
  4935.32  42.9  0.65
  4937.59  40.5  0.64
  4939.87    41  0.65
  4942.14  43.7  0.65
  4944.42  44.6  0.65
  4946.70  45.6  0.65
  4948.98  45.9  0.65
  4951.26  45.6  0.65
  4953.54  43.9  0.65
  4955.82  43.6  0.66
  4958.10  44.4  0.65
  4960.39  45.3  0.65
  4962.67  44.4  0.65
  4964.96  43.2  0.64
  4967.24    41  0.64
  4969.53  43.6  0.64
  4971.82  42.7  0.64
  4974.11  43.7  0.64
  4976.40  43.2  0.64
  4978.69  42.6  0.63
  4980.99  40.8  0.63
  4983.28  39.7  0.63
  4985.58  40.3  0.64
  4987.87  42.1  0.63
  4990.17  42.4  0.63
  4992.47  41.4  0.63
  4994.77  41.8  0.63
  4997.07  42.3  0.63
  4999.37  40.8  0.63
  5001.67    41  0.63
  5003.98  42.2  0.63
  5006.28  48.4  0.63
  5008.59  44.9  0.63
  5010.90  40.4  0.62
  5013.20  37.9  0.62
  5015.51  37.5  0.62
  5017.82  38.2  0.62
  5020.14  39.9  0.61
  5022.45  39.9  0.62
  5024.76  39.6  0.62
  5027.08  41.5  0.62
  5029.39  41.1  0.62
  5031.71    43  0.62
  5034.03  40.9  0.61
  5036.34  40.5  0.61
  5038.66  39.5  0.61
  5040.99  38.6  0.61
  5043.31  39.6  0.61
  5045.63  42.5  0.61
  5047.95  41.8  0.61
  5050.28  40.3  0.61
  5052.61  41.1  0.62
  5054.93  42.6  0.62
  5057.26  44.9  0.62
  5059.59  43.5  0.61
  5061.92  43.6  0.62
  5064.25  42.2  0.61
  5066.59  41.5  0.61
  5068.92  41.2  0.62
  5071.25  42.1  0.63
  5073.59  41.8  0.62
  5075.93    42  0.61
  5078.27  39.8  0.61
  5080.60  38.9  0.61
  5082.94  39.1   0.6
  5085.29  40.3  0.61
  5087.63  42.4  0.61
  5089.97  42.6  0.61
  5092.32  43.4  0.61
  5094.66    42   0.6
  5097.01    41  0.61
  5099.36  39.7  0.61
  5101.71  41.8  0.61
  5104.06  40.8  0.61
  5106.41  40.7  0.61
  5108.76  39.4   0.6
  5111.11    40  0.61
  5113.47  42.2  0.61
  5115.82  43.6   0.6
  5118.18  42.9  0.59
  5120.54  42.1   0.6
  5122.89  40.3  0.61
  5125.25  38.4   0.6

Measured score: 40.3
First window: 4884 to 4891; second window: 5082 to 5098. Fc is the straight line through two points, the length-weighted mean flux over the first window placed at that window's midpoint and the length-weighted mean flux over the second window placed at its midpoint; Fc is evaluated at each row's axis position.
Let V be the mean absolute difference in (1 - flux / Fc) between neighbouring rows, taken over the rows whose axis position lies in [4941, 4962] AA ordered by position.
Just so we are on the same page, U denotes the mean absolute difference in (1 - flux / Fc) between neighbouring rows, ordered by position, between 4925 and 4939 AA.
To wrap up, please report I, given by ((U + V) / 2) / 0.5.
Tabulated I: 0.051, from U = 0.032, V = 0.019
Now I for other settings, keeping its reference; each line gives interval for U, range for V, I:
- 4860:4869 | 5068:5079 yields 0.098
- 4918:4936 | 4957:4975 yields 0.065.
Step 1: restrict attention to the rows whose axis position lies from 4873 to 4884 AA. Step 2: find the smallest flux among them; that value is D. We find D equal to 37.8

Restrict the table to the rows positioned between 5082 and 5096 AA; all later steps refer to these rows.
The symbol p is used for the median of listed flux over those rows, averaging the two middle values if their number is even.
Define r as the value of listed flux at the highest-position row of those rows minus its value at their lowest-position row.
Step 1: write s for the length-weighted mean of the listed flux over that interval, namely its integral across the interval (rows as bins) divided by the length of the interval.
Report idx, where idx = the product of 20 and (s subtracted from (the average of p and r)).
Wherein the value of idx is -382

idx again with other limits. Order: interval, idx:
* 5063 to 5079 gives -437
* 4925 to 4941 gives -447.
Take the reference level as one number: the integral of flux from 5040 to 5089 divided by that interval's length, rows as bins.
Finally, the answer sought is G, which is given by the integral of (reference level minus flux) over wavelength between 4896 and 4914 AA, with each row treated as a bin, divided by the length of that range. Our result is -1.6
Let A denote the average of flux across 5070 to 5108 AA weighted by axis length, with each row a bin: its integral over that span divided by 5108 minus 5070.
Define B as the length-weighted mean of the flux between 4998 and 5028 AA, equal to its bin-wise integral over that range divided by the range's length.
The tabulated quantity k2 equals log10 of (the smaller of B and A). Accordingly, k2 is 1.61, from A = 41.1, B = 40.9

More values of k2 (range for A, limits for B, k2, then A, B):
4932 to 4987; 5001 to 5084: 1.62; 43.1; 41.2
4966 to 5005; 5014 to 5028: 1.59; 41.9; 39.3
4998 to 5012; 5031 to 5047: 1.61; 42.9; 40.6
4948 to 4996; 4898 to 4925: 1.62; 42.9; 41.9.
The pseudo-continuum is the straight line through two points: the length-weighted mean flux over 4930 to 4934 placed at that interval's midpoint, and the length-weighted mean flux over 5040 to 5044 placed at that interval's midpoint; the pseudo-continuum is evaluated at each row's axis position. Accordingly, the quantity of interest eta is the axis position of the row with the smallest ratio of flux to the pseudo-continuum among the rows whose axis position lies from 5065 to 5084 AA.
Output 5080.60 AA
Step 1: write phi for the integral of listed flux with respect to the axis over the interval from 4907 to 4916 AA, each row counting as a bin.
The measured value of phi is 382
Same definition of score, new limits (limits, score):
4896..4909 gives 43.4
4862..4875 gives 37.8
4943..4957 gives 45.1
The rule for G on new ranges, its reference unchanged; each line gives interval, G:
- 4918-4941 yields -0.2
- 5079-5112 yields 0.6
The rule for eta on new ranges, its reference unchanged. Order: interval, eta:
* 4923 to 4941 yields 4923.97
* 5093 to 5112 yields 5099.36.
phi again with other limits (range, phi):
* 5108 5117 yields 373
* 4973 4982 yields 383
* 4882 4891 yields 356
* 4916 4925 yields 359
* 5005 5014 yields 388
